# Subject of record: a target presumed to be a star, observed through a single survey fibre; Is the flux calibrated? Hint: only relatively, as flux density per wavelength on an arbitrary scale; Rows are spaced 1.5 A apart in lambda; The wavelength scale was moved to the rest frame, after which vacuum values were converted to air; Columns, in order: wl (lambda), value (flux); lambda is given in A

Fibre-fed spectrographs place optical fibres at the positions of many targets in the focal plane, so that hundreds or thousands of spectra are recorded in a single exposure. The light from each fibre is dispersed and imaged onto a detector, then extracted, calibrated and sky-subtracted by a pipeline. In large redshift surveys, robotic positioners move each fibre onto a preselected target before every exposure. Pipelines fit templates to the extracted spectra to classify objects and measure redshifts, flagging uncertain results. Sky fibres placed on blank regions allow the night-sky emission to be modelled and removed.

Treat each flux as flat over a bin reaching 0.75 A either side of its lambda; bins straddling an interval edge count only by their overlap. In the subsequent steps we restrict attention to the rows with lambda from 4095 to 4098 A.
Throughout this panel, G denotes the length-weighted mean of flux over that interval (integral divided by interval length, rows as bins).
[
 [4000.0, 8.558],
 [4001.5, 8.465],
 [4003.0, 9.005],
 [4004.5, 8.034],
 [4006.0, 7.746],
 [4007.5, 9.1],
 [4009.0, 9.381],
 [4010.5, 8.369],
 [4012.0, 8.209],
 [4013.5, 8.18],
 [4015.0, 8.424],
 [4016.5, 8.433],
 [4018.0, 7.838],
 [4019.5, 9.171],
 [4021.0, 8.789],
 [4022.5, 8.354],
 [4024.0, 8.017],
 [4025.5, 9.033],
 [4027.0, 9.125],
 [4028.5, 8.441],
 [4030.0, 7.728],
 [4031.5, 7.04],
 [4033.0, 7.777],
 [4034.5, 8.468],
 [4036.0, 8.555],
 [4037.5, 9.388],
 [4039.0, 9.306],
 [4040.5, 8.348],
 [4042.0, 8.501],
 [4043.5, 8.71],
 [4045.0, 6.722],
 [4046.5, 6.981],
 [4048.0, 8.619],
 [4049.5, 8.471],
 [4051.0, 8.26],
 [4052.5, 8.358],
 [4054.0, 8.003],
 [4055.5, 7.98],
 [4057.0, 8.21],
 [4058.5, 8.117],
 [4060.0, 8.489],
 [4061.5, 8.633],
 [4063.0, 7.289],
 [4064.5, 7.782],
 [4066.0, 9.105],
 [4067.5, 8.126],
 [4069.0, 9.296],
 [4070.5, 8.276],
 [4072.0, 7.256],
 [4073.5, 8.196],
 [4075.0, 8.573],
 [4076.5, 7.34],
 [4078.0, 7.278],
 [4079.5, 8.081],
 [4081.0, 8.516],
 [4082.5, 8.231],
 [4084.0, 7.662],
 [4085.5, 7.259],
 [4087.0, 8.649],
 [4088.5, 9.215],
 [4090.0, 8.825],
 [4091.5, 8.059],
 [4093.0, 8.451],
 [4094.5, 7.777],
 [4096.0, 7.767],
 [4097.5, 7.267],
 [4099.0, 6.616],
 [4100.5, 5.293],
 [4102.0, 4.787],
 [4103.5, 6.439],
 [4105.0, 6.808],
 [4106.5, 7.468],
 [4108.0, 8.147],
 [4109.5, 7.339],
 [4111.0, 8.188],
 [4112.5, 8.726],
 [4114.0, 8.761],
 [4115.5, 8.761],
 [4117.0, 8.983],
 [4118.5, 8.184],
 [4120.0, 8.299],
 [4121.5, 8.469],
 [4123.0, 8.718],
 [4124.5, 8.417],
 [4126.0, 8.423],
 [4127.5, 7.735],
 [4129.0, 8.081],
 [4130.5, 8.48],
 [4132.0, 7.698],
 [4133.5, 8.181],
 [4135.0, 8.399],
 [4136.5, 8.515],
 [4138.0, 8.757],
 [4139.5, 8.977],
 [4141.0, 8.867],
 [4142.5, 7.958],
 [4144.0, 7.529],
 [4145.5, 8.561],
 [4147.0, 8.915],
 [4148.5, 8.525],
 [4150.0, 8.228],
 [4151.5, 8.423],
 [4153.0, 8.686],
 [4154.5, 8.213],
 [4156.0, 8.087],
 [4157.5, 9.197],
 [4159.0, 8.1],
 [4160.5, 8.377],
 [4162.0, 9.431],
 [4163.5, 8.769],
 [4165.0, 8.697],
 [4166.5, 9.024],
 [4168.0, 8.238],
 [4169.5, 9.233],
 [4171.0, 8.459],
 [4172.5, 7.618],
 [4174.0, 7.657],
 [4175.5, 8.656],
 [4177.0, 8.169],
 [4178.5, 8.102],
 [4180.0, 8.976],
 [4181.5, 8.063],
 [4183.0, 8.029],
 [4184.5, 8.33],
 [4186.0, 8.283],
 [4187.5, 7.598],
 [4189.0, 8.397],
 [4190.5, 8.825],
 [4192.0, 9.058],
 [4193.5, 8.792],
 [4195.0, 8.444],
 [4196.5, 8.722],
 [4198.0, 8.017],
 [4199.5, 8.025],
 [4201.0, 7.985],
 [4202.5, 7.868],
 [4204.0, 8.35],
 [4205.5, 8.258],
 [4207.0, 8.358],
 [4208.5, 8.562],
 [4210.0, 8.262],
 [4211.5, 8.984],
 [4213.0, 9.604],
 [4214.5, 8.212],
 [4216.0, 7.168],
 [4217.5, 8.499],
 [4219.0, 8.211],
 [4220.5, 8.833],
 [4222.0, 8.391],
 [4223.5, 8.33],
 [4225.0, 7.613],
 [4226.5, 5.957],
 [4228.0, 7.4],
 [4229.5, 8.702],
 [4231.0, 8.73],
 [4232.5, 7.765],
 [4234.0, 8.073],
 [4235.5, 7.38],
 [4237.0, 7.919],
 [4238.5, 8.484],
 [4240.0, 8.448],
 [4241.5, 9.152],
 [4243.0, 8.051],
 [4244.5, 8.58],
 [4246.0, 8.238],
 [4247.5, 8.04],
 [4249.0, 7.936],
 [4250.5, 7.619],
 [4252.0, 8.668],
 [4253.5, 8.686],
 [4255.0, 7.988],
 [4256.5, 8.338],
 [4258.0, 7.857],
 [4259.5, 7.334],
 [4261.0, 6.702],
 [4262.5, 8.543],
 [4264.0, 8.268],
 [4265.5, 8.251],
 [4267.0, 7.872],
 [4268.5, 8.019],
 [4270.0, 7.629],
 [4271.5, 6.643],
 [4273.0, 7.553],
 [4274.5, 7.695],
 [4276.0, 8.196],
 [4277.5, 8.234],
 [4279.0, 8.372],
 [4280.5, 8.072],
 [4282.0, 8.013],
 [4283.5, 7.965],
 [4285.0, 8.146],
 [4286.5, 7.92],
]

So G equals 7.56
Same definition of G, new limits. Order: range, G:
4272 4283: 7.99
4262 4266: 8.35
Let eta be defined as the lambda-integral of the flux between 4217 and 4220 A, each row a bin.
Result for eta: 25.1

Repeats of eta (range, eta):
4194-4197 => 25.8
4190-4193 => 26.8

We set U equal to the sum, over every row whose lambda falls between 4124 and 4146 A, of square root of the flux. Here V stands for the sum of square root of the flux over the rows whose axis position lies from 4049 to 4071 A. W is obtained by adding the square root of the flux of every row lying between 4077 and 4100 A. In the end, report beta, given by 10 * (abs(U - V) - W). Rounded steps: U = 43.2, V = 43.2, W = 42.3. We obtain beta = -423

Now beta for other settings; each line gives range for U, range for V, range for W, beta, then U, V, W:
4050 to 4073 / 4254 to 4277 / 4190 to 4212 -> -424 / 43.0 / 41.8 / 43.6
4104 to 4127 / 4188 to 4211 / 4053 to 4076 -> -426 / 43.0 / 43.5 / 43.0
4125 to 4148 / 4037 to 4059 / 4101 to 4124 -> -418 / 43.3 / 43.1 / 42.0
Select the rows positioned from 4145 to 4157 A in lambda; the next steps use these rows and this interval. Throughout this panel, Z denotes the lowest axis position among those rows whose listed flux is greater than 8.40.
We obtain 4145.5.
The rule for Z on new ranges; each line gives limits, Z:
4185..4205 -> 4190.5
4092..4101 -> 4093.0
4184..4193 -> 4190.5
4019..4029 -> 4019.5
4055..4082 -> 4060.0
